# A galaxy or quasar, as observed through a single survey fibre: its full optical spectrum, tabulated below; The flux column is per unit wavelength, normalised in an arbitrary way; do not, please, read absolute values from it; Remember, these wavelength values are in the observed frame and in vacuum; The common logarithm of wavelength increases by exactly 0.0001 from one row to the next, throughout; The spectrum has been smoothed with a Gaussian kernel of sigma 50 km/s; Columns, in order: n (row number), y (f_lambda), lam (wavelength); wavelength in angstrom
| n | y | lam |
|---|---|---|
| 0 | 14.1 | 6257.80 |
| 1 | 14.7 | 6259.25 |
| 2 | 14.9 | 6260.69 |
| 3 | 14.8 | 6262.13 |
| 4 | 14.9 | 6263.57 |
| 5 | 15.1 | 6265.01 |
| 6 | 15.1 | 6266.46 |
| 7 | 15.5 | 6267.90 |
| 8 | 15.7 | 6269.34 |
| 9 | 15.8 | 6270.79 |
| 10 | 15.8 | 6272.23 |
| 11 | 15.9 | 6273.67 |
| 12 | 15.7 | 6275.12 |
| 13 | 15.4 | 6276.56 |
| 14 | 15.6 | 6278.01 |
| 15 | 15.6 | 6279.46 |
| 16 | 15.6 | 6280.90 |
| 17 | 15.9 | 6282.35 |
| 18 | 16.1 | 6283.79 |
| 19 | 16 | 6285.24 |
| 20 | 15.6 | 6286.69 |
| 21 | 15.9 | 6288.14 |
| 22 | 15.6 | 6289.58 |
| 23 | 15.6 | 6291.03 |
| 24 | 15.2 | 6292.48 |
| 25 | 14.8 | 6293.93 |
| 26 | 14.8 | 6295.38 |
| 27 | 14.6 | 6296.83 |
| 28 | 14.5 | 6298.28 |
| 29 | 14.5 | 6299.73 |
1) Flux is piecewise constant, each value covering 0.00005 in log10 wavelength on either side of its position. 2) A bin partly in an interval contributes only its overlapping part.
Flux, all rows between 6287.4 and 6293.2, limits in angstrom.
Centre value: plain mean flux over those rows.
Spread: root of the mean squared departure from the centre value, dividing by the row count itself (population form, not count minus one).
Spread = 0.25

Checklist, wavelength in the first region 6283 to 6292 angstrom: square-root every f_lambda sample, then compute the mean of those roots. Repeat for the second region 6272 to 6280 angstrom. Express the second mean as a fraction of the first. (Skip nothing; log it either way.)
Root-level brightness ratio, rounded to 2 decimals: 1.00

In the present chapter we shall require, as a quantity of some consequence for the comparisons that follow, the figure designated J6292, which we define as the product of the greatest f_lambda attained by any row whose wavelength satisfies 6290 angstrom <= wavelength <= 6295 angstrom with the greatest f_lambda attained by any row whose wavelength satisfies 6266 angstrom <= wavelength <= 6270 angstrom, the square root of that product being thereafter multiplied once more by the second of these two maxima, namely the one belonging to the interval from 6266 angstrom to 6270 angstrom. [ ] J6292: 246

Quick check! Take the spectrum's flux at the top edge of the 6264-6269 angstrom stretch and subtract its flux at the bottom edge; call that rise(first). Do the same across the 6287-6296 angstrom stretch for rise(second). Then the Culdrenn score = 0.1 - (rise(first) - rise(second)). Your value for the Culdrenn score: -1.40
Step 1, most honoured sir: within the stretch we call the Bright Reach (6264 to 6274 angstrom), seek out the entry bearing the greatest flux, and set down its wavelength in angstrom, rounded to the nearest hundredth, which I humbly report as 6273.67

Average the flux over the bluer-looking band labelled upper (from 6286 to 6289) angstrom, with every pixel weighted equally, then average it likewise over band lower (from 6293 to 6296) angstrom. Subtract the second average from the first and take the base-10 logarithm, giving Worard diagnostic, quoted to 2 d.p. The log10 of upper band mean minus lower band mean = -0.02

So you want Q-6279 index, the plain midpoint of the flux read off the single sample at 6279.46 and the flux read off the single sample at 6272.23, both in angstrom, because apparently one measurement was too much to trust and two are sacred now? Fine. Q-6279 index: 15.7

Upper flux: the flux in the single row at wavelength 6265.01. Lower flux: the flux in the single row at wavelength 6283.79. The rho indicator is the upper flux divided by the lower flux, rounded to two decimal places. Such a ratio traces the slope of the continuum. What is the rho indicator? 0.94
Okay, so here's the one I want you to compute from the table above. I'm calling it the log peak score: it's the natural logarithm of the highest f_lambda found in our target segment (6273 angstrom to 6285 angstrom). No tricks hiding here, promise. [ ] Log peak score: 2.78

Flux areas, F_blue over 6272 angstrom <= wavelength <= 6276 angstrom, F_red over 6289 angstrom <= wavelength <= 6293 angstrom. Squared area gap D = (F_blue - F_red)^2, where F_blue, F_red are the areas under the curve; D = 2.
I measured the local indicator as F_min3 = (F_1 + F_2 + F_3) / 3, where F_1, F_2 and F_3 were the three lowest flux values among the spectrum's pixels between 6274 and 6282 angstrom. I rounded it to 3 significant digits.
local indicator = 15.5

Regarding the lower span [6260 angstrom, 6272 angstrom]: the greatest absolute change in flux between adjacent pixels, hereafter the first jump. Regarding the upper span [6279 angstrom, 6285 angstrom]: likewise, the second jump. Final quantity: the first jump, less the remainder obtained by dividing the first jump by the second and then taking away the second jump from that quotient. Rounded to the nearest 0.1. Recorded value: -0.6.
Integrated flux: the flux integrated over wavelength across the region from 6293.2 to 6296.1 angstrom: 43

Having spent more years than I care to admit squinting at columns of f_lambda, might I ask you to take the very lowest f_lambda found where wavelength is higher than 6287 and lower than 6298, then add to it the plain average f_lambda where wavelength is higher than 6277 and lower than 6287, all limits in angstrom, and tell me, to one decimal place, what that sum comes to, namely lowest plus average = 30.4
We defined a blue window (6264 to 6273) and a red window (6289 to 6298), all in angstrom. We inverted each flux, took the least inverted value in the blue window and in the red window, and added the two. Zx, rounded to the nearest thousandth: 0.127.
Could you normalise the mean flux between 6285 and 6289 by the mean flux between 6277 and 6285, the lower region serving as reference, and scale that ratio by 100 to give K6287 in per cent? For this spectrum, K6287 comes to 100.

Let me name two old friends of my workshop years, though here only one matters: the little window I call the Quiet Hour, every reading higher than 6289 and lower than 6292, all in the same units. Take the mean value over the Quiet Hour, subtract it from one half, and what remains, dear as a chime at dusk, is -15.1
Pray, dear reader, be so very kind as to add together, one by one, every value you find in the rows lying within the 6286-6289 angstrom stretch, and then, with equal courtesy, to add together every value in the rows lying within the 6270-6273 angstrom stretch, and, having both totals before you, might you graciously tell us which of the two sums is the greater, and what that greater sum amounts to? 31.6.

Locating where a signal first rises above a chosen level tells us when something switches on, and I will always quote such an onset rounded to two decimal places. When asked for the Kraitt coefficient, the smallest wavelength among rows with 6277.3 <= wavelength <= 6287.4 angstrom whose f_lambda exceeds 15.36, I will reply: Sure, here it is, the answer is 6278.01 angstrom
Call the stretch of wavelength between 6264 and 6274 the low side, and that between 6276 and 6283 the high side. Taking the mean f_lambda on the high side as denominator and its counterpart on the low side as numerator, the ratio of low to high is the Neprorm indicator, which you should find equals 1.00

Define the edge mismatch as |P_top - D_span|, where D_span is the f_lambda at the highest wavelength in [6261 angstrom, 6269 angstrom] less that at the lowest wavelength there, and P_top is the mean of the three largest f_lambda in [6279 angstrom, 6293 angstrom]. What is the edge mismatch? 15.3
